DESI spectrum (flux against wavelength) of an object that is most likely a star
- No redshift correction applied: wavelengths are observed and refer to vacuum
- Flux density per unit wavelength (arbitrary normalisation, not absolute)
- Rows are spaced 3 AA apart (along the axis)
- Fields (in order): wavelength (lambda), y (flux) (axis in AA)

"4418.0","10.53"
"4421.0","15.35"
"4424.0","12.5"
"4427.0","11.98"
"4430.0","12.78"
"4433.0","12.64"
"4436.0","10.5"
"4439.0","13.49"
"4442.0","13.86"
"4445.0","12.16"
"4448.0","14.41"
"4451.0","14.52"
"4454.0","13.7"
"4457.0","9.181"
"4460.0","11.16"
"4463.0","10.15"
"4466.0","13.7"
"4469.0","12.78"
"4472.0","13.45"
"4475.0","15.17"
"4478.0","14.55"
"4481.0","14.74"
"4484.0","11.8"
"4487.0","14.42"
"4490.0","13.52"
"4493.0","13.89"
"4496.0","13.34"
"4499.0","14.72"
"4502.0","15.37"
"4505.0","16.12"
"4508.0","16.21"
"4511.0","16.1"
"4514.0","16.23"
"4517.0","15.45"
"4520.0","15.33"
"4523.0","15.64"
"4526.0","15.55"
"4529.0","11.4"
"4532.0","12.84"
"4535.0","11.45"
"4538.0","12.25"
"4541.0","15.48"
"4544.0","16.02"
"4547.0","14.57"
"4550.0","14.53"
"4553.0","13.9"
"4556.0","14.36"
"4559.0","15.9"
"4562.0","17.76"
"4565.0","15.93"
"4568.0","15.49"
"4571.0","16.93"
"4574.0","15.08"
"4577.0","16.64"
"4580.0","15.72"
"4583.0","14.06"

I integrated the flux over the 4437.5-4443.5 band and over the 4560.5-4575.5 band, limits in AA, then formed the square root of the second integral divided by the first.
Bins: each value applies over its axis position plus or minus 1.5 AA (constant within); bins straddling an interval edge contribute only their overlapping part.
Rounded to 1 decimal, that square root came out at 1.7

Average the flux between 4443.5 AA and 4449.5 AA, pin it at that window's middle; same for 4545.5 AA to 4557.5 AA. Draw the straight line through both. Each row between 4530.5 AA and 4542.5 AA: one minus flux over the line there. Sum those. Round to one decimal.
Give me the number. 0.3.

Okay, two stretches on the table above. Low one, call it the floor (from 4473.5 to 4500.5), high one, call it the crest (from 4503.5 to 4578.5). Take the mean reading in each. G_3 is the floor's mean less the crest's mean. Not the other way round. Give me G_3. -1.1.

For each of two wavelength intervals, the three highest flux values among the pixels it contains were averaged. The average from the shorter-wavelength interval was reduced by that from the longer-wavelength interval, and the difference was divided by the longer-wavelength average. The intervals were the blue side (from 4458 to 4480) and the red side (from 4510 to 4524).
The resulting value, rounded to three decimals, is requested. -0.095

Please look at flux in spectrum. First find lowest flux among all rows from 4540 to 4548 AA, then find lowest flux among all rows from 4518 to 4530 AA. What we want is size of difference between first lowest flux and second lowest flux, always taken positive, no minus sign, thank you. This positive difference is 3.2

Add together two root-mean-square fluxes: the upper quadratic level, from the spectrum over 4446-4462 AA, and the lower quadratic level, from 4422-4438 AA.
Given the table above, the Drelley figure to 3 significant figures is 24.9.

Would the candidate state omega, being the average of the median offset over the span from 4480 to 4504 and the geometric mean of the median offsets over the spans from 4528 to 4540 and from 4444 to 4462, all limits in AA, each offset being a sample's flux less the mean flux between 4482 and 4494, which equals 0.8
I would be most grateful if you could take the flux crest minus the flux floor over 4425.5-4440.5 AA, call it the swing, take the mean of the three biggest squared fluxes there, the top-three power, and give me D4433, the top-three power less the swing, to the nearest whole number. 165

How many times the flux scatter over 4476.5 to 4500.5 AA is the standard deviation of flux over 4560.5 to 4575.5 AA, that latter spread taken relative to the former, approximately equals 1.1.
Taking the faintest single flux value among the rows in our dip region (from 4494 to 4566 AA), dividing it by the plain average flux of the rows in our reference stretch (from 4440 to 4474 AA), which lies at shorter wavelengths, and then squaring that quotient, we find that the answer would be 0.81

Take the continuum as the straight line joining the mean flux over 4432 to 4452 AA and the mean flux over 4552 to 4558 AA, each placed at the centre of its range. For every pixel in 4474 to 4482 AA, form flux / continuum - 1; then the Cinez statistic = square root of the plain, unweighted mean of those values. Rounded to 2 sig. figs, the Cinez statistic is 0.32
